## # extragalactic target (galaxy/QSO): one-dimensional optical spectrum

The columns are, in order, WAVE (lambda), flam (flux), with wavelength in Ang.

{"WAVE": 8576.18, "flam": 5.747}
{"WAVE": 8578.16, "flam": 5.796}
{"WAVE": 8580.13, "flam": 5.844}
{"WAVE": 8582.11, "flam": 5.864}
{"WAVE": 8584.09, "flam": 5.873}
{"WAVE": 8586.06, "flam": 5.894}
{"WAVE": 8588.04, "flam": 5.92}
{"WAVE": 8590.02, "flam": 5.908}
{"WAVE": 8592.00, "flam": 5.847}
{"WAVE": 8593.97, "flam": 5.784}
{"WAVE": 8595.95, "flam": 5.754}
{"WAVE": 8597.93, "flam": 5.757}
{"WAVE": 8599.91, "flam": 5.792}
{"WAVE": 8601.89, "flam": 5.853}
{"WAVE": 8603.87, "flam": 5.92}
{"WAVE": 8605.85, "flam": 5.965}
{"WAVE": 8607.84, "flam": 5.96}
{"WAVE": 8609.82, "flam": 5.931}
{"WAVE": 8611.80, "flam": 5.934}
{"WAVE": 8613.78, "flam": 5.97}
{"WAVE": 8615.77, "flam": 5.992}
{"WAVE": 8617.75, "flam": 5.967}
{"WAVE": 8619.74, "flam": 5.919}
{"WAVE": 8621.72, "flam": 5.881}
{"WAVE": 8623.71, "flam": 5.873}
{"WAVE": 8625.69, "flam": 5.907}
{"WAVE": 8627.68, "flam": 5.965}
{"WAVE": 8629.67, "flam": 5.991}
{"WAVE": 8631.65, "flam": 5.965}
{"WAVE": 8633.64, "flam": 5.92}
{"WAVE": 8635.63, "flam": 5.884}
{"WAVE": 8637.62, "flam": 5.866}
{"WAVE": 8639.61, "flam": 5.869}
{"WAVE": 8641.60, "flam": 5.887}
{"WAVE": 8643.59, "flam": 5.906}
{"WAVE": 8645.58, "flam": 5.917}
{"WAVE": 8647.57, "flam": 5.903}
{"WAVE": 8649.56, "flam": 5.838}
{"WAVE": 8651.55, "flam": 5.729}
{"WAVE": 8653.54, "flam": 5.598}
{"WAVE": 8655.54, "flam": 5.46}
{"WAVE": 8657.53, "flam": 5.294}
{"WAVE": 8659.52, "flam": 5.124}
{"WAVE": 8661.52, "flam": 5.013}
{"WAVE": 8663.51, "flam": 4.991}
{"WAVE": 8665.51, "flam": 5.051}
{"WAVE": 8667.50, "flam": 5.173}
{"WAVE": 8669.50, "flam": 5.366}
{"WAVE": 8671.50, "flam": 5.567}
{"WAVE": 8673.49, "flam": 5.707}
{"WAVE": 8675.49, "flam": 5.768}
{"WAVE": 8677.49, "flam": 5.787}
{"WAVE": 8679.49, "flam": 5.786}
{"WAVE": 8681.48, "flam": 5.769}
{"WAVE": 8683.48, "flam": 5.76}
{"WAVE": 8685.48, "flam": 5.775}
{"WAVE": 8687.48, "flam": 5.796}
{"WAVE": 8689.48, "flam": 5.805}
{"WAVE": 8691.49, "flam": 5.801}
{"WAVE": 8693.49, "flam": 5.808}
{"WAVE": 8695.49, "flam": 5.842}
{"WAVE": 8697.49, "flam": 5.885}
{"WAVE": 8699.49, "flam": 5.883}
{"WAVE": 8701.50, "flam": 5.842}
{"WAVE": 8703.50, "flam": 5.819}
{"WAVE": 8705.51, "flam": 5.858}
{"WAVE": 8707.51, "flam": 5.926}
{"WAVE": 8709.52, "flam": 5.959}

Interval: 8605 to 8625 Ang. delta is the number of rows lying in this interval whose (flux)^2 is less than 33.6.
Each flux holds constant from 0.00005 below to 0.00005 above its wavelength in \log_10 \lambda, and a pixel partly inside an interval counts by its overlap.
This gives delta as 0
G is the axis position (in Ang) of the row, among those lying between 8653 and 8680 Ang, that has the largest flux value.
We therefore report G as 8677.49 Ang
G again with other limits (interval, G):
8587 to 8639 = 8615.77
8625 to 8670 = 8629.67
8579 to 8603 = 8588.04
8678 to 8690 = 8689.48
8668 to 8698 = 8697.49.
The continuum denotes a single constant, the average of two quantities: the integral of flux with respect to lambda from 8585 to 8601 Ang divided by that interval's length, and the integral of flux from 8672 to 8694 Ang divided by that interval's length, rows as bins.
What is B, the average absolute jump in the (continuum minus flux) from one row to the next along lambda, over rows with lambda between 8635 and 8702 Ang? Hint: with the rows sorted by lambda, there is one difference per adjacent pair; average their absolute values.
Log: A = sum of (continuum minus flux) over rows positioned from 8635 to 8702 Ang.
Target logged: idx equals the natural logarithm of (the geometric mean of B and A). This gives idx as -0.6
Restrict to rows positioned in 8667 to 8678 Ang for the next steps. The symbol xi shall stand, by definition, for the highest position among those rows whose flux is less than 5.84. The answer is 8677.49 Ang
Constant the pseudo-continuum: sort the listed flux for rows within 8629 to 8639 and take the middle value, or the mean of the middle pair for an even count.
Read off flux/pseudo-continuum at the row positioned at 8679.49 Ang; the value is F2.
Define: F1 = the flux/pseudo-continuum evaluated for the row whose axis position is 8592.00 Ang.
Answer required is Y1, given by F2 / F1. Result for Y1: 0.990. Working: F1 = 0.99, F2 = 0.98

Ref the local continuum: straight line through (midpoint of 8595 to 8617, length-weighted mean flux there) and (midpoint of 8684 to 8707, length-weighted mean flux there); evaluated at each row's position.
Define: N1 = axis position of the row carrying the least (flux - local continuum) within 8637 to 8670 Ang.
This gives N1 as 8663.51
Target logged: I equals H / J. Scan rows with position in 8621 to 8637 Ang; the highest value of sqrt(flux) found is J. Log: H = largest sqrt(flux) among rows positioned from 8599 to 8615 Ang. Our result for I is 0.998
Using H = 2.44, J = 2.45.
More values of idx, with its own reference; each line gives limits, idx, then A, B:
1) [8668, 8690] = -1.5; 1.0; 0.049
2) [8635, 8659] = -1.7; 0.5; 0.063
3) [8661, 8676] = -0.4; 3.8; 0.114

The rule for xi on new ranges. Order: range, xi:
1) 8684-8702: 8693.49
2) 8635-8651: 8649.56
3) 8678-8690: 8689.48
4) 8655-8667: 8665.51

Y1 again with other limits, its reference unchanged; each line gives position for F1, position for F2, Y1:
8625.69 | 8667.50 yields 0.876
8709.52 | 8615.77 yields 1.006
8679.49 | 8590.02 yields 1.021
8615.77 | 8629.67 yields 1.000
